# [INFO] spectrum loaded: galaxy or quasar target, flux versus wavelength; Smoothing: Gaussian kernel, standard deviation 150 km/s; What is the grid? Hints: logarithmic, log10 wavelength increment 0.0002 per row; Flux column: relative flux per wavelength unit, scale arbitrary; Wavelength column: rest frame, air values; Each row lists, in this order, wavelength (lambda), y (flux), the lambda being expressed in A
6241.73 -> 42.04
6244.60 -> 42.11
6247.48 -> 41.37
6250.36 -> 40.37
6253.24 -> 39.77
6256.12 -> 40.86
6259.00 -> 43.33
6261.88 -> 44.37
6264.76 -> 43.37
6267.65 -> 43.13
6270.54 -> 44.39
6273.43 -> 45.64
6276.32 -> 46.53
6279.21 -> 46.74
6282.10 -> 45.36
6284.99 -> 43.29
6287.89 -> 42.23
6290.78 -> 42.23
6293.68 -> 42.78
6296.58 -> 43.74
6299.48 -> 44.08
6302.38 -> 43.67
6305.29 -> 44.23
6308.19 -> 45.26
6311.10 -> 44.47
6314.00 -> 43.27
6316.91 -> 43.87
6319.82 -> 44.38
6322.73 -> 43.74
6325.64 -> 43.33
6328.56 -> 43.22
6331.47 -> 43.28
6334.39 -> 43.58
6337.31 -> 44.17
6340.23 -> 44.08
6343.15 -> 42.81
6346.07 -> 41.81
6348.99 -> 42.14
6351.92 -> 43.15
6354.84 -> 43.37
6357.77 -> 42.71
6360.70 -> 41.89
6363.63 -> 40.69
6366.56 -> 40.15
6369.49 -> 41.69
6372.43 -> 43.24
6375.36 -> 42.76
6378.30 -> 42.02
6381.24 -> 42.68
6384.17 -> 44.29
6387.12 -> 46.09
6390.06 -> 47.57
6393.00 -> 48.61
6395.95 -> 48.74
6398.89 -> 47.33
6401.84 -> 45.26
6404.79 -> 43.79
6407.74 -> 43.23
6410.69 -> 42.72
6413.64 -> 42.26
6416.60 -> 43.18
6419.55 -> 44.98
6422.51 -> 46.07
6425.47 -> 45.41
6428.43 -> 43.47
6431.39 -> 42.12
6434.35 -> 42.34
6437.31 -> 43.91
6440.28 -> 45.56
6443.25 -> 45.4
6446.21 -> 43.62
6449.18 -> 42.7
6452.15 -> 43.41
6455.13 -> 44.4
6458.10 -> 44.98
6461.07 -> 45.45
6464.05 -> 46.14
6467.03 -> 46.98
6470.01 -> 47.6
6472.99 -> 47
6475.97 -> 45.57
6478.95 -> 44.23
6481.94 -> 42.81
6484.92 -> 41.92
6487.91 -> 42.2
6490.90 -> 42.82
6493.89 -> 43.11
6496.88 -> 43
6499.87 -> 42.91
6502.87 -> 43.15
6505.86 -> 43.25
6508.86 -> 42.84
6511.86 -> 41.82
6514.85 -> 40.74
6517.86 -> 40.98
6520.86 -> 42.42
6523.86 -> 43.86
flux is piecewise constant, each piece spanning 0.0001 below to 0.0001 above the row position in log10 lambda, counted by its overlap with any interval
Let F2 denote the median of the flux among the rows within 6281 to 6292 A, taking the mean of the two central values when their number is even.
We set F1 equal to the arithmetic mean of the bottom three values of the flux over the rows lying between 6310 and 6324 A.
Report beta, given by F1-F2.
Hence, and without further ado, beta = 0.87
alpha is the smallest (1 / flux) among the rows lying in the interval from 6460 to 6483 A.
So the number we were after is 0.0210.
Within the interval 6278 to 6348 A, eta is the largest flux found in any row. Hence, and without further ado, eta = 46.74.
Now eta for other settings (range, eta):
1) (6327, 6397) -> 48.74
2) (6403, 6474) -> 47.6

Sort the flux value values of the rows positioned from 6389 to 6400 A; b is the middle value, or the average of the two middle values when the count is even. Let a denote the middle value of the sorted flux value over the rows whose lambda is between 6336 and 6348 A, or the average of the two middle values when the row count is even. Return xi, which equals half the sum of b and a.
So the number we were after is 45.8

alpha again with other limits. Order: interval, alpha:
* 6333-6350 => 0.0226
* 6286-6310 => 0.0221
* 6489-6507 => 0.0231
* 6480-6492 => 0.0234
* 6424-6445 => 0.0219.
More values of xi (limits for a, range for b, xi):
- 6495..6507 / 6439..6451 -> 43.8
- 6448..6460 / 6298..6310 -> 44.0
